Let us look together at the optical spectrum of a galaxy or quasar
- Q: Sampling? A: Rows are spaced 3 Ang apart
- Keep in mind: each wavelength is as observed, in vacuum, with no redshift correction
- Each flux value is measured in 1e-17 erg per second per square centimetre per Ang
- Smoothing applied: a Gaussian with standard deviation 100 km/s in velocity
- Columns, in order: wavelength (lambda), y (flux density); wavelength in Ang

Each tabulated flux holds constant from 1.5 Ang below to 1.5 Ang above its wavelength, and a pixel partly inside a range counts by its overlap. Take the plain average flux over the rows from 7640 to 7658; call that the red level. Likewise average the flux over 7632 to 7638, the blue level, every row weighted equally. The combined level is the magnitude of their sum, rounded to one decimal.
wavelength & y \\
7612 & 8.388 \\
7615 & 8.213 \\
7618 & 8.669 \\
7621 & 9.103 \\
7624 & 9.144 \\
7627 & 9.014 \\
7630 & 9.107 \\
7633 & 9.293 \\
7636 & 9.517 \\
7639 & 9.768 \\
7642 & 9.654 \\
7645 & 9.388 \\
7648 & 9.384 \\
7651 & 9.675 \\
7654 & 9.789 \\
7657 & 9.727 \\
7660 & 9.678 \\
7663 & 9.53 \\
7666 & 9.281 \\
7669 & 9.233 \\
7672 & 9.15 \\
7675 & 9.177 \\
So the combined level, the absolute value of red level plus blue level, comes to 19.0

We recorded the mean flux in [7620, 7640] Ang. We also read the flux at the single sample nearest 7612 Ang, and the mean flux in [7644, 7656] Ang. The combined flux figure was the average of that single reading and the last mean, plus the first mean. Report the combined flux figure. 18.25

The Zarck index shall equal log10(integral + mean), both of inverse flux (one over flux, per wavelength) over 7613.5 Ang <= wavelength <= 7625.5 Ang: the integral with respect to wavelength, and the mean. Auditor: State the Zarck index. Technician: 0.171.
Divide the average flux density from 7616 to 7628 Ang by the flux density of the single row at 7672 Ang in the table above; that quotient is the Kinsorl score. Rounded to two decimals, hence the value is 0.98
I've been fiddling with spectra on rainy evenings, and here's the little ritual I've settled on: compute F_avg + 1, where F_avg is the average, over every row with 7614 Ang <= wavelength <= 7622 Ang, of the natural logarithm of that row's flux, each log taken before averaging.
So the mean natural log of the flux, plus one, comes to 3.158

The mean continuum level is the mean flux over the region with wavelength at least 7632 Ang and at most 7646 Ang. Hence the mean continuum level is 9.5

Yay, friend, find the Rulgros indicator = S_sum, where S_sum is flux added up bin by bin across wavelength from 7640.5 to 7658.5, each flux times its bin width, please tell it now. 173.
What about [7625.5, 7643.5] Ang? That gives 169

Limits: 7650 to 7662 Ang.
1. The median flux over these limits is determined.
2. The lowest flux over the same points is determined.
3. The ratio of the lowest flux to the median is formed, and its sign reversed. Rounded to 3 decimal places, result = -0.997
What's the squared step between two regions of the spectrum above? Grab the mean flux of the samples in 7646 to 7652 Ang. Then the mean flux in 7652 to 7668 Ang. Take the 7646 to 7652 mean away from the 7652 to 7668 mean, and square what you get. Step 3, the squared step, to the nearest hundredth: 0.01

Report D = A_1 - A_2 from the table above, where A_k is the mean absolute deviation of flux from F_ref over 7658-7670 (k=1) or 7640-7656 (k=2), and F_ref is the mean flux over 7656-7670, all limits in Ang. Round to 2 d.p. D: 0.00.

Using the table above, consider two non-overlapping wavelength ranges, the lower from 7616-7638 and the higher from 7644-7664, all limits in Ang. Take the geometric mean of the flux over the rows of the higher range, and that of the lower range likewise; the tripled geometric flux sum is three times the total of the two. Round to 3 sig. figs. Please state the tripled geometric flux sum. 56.1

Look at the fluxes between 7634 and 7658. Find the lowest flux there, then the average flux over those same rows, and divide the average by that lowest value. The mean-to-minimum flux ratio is 1.02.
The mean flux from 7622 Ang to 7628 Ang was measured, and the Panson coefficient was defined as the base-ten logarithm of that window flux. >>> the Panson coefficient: 0.958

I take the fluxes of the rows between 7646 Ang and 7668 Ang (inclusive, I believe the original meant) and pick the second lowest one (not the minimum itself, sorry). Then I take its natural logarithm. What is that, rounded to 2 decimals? 2.24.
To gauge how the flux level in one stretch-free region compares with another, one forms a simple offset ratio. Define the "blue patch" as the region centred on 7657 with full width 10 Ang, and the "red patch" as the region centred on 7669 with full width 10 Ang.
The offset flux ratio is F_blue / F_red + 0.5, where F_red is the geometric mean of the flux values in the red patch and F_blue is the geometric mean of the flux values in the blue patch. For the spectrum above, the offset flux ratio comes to 1.56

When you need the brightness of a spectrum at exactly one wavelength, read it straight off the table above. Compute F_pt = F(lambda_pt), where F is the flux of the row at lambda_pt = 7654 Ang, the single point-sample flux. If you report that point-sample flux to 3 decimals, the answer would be 9.789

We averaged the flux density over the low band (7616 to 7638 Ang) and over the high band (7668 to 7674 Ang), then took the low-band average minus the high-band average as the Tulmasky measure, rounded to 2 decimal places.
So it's -0.07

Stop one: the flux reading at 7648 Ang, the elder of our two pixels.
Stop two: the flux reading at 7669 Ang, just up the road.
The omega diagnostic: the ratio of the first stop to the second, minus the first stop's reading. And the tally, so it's -8.37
